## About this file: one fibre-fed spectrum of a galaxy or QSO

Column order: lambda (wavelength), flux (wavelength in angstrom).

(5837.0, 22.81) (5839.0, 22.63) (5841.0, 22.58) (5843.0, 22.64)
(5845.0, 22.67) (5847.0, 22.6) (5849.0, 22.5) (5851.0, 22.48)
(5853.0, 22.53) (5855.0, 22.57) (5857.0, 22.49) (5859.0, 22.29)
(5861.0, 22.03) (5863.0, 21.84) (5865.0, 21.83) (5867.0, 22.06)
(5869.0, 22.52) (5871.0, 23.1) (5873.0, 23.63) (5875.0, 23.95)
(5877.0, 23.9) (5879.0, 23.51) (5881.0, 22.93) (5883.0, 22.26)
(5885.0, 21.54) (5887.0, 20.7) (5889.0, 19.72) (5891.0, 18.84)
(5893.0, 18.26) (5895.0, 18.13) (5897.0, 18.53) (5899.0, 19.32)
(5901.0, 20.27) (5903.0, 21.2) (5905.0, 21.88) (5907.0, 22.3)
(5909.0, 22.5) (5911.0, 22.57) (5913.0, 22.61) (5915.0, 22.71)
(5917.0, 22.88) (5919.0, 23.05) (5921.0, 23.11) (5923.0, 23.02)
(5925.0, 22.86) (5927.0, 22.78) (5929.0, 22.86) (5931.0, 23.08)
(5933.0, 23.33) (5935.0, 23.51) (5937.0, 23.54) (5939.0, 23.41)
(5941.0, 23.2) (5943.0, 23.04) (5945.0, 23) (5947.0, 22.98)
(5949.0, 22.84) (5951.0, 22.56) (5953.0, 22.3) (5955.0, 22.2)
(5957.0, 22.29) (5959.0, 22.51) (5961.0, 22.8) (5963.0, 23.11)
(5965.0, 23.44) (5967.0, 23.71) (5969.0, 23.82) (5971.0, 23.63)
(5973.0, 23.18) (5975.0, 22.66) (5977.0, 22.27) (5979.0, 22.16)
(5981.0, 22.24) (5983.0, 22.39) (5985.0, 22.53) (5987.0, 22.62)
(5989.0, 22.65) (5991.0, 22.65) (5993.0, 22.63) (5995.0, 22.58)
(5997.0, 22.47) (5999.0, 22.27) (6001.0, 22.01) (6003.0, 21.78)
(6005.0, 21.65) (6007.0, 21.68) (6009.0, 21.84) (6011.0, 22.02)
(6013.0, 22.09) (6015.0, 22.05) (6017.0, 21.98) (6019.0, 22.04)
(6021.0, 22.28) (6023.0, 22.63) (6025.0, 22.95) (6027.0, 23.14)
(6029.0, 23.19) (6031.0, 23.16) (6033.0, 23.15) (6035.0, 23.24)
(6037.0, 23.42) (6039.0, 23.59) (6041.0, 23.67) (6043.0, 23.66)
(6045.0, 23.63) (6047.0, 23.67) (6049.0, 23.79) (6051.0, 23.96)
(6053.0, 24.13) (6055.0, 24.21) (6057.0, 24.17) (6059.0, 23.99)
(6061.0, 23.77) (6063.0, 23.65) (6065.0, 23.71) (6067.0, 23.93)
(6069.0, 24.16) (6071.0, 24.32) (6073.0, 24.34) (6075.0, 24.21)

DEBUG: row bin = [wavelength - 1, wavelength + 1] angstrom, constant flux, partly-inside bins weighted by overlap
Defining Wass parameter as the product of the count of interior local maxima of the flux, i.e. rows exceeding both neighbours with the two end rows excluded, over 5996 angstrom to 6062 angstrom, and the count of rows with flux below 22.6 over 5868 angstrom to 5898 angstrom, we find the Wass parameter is 36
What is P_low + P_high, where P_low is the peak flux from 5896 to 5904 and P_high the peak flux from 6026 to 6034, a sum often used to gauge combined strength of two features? 44.4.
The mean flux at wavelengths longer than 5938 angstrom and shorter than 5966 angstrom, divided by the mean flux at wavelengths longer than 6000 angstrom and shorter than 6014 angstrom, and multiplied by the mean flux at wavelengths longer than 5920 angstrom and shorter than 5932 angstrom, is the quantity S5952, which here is 24.0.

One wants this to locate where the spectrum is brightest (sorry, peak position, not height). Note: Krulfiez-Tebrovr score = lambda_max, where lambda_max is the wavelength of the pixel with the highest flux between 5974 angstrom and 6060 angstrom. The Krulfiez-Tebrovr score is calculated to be 6055.0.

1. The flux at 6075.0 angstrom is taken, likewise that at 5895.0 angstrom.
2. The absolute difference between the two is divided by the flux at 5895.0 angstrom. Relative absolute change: 0.335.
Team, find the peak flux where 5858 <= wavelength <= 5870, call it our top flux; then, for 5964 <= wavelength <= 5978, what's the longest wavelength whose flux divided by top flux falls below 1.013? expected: 5977.0 angstrom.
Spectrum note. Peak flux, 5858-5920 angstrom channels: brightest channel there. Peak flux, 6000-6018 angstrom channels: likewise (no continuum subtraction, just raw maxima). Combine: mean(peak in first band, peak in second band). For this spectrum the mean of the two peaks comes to 23.0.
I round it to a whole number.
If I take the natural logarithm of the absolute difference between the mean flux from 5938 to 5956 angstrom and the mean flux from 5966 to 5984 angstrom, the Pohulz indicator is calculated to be -3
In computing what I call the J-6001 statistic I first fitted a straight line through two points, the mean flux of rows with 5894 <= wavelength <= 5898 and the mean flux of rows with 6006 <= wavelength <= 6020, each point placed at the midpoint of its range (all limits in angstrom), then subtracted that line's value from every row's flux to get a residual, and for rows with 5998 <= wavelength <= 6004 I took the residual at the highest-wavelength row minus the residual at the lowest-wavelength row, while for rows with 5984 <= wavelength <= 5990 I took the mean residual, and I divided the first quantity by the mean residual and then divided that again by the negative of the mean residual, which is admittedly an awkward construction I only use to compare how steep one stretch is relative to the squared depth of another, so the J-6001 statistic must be 0.29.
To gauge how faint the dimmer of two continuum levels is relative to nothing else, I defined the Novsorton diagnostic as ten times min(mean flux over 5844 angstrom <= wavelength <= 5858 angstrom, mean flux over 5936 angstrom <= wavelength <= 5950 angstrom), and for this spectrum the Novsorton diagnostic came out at 225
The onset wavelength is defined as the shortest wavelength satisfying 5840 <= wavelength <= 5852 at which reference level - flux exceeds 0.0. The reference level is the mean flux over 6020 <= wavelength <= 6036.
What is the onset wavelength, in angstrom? 5841.0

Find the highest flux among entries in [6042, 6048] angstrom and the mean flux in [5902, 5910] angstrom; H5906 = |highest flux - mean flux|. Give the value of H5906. 1.7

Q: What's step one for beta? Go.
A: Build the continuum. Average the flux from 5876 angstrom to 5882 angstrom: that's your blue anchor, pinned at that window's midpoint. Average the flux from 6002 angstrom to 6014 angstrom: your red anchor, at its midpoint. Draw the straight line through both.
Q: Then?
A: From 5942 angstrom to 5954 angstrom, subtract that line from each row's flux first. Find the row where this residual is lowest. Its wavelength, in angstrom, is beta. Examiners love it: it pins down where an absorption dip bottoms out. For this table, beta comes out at 5953.0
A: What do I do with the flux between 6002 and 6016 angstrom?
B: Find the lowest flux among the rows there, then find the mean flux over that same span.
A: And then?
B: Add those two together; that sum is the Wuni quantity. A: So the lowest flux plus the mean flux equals 43.5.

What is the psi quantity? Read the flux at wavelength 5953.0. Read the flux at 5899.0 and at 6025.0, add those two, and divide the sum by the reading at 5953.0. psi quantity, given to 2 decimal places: 1.90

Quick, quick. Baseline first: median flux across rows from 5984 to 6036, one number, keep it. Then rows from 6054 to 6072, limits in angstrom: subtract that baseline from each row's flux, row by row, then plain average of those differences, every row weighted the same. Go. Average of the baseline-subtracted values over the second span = 1.5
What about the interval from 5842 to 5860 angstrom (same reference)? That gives 0.0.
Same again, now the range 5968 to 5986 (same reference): 0.3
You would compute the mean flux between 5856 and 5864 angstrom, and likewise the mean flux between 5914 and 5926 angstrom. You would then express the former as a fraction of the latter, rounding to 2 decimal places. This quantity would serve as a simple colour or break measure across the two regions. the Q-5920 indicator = 0.97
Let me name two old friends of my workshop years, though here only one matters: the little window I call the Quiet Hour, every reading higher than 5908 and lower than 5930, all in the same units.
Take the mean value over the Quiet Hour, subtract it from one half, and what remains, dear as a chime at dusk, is -22.3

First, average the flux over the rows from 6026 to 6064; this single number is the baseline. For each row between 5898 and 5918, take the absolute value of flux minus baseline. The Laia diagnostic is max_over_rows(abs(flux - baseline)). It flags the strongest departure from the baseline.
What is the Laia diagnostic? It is 4.3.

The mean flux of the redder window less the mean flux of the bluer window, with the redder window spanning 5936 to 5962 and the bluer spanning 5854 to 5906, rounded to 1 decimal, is 1.3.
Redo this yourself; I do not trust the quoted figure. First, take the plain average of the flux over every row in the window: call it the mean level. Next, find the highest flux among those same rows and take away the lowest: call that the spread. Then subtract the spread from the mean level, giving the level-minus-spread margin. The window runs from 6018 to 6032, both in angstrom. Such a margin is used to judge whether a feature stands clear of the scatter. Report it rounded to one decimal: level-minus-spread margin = 21.6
